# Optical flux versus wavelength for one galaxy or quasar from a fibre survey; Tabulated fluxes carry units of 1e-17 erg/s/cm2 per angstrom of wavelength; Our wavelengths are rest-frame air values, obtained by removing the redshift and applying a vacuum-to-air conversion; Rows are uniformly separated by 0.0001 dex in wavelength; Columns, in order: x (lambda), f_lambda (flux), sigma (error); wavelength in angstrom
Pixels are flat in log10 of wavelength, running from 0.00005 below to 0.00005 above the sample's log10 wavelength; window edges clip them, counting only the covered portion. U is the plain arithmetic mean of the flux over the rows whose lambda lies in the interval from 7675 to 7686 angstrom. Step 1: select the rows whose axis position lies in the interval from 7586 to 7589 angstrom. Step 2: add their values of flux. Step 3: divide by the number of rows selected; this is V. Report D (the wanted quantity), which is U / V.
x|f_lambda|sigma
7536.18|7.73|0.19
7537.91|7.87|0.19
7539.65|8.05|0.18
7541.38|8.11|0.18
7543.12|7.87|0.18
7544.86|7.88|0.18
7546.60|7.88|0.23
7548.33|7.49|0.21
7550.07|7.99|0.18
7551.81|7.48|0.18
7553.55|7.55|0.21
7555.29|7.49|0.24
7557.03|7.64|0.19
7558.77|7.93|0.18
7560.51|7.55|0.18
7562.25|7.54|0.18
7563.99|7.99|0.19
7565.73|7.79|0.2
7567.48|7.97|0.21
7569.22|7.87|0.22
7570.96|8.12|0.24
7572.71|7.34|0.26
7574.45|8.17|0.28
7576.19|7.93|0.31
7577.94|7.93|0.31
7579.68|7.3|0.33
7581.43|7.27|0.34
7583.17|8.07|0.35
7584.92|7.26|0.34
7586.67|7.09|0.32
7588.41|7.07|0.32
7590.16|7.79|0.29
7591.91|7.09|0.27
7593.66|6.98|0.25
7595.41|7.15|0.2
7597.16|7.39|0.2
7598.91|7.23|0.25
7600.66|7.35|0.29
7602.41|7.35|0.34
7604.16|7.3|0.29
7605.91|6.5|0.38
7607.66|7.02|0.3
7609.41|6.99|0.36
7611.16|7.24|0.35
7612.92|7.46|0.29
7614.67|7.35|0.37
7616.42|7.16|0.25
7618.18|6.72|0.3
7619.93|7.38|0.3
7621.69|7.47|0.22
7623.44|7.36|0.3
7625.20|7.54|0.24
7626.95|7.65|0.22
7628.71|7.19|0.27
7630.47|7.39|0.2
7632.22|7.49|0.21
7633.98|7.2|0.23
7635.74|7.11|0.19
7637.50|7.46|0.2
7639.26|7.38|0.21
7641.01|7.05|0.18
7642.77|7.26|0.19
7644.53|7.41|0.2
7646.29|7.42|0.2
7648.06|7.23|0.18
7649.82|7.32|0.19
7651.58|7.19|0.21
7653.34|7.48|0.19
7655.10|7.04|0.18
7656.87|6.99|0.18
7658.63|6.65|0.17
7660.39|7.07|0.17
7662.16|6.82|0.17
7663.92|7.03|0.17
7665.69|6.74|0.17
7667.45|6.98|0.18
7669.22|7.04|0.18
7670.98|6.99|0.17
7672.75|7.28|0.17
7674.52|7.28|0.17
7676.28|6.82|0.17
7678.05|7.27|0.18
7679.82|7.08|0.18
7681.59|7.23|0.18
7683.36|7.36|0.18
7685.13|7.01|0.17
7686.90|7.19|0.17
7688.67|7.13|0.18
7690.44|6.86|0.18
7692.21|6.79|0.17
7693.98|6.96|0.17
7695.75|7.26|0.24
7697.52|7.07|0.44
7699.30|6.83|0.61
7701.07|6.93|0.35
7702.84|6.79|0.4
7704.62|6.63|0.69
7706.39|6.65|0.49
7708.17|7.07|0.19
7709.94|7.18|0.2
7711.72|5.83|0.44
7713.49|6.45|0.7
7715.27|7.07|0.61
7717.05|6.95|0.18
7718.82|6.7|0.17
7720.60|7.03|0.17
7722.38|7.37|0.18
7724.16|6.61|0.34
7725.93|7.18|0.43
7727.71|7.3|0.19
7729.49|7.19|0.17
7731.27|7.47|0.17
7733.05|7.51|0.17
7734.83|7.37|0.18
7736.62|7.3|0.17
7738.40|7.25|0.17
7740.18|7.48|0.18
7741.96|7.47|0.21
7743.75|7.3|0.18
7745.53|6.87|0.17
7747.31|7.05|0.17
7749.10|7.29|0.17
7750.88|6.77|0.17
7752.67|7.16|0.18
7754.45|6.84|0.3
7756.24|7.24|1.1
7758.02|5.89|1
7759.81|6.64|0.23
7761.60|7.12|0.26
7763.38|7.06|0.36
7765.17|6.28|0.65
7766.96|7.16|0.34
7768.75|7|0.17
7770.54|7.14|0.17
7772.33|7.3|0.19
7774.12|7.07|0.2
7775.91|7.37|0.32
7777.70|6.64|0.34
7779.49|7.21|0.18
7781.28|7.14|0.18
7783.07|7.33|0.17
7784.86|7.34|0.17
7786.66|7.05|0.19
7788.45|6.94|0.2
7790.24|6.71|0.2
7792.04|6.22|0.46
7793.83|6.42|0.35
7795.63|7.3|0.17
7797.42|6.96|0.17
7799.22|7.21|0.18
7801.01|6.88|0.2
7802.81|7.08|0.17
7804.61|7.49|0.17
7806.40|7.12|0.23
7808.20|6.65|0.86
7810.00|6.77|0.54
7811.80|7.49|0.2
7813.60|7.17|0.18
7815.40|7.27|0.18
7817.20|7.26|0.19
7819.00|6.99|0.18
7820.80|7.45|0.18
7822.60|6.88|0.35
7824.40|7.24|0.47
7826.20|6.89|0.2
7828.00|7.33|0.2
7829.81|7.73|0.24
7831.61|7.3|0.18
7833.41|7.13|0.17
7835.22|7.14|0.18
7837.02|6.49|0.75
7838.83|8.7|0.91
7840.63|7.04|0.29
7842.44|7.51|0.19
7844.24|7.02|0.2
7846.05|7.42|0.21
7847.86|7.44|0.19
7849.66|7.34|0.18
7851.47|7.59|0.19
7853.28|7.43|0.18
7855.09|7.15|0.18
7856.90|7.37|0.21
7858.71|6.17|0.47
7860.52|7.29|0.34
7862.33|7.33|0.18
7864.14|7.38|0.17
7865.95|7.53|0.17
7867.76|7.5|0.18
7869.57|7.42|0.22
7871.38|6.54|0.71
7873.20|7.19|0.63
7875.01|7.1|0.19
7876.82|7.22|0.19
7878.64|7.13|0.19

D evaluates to 1.01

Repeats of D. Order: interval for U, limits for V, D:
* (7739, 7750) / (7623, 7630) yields 0.97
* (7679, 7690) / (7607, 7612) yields 1.01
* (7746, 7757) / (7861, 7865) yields 0.96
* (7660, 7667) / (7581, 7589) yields 0.94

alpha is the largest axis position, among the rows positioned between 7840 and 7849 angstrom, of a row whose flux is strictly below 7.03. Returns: 7844.24 angstrom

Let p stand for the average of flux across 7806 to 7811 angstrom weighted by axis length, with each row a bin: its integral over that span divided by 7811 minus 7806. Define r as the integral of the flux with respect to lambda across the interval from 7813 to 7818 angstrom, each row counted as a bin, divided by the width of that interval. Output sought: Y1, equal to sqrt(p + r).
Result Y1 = 3.75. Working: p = 6.8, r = 7.24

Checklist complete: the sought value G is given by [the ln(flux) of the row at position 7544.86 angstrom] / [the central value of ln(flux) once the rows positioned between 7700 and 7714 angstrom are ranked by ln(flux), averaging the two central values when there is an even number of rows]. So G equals 1.08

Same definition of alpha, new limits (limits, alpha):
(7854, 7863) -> 7858.71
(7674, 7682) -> 7676.28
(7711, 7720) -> 7718.82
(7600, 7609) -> 7607.66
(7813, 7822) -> 7819.00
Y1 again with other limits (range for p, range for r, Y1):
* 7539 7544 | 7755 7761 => 3.83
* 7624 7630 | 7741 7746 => 3.83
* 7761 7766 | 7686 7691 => 3.73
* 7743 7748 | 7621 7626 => 3.81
